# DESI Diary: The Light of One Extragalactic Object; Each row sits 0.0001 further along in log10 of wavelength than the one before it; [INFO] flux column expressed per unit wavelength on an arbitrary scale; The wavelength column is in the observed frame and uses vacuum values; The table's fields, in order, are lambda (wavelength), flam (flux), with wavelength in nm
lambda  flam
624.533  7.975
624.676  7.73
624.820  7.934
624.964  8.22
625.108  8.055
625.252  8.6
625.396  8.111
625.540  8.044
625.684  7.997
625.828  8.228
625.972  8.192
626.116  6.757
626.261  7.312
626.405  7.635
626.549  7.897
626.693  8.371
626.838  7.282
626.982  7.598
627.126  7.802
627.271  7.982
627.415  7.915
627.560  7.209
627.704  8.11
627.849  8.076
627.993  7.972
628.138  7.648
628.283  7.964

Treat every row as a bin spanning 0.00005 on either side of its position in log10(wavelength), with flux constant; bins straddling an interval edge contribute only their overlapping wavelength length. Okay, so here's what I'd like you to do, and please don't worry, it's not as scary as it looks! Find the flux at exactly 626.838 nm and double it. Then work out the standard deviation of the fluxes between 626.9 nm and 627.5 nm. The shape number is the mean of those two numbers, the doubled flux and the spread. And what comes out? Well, 7.4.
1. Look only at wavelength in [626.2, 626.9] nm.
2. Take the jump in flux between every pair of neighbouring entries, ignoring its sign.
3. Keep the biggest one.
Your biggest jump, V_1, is 1.1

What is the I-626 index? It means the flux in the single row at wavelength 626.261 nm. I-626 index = 7.312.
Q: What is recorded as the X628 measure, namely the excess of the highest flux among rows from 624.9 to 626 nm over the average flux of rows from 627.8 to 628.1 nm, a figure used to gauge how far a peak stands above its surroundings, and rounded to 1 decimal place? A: 0.6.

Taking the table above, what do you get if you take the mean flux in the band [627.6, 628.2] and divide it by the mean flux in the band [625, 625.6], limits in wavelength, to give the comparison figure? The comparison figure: 0.97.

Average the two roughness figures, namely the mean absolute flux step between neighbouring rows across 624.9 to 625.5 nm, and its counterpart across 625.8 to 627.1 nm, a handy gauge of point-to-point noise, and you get 0.48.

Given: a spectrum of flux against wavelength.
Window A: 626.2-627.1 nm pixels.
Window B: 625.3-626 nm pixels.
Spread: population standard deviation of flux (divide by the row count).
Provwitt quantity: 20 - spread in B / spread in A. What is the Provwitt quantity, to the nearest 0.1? 19.8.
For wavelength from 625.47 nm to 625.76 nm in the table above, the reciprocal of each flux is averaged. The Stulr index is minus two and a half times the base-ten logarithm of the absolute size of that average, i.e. 2.26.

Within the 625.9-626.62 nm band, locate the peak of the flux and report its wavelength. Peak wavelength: 625.972 nm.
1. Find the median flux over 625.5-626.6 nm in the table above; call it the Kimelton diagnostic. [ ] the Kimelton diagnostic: 7.95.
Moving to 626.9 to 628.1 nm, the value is 7.94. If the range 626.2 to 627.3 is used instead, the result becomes 7.72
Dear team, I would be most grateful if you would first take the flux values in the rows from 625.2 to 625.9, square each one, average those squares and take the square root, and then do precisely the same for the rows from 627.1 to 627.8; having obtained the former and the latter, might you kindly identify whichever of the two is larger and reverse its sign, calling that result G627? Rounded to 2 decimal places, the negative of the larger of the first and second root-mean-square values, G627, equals -8.20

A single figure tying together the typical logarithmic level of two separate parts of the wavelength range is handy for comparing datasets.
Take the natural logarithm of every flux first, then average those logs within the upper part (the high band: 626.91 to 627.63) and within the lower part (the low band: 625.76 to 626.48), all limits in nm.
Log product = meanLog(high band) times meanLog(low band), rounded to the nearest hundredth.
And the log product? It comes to 4.14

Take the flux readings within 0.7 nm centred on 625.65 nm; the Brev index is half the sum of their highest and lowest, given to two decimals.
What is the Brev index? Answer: 8.11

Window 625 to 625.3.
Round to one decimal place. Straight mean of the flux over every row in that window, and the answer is 8.3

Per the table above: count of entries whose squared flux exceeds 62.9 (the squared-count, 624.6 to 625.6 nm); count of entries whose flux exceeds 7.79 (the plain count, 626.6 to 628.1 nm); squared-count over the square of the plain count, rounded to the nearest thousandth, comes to 0.122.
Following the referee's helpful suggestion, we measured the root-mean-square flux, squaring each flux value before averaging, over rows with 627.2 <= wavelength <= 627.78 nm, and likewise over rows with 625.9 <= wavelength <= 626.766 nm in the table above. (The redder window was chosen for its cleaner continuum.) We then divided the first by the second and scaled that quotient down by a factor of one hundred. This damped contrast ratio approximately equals 0.0101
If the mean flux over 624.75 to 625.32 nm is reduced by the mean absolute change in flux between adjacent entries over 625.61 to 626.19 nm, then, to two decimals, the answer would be 7.63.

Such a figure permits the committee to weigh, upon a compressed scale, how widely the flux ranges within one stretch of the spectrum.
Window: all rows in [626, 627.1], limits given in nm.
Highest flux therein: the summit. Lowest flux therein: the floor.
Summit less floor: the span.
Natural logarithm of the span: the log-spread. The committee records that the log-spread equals 0.5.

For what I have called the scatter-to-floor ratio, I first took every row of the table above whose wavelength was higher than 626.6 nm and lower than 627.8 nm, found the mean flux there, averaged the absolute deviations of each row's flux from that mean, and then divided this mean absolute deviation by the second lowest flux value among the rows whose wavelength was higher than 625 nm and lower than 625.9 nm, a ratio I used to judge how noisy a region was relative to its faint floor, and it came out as 0.039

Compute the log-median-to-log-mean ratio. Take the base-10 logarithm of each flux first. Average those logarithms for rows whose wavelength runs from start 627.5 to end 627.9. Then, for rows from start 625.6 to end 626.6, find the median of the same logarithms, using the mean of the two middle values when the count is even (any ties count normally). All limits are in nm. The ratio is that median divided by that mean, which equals 1.01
